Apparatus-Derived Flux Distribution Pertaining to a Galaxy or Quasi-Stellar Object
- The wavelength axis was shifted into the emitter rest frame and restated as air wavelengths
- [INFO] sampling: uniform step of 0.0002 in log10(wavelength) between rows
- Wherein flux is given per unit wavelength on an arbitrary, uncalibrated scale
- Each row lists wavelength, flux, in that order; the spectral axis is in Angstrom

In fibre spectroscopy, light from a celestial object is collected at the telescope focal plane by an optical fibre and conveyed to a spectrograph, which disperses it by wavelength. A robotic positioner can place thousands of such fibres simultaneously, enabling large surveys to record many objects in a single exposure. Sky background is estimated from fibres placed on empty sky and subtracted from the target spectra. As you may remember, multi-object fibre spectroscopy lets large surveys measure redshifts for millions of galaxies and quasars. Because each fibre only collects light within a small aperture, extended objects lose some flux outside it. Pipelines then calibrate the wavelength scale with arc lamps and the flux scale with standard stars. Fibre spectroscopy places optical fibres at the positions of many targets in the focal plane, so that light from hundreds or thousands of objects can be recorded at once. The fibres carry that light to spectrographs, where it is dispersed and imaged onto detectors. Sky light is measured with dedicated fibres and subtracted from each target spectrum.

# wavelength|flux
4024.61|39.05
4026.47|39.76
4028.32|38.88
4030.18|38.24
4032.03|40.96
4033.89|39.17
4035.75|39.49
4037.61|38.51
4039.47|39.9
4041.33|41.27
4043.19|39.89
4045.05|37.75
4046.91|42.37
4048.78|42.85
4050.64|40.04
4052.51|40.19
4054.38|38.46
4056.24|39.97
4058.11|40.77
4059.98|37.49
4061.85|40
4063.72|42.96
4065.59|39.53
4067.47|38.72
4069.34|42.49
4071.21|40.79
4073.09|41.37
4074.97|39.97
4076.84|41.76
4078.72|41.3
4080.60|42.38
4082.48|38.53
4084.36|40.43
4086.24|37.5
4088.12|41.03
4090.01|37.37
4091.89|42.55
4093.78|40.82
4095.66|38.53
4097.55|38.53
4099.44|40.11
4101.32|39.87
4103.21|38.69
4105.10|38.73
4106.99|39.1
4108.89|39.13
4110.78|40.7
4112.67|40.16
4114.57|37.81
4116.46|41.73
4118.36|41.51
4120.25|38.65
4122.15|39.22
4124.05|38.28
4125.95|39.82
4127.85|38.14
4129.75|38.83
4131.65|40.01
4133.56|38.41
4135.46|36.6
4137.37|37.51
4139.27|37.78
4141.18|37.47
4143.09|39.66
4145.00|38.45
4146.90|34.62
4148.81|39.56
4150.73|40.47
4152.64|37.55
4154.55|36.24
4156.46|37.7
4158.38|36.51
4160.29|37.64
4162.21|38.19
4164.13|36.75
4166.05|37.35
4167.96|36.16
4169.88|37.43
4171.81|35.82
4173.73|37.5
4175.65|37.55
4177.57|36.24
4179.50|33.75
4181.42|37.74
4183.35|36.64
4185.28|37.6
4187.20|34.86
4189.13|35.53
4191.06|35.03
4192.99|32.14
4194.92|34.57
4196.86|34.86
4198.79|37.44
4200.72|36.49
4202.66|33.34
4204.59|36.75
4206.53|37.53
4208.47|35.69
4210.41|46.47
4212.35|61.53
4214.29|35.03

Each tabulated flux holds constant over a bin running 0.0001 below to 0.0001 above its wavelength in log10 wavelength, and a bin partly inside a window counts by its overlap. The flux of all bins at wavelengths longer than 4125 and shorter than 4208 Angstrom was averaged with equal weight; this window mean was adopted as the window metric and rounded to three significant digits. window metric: 37.0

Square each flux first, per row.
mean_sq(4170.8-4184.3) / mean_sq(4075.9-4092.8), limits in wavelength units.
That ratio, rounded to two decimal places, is 0.82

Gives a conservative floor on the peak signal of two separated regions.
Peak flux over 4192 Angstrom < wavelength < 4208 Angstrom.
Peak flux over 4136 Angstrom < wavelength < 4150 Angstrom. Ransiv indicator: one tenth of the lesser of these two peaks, 3.8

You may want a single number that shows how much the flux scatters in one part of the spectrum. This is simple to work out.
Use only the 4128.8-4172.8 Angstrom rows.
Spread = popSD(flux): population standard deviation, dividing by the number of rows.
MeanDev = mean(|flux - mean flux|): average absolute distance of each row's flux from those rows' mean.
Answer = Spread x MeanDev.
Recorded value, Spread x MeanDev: 1.5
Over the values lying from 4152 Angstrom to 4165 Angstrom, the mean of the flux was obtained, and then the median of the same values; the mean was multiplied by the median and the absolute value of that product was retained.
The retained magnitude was 1398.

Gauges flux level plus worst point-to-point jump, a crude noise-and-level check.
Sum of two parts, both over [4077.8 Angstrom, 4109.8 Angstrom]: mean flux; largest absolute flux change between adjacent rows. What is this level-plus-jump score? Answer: 44.9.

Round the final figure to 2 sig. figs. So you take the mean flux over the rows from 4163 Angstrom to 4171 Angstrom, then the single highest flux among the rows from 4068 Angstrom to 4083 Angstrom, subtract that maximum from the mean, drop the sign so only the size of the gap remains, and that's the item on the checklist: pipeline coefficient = 5.6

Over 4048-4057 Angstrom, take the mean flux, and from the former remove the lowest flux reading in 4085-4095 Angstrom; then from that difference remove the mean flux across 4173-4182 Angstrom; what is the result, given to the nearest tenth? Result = -33.6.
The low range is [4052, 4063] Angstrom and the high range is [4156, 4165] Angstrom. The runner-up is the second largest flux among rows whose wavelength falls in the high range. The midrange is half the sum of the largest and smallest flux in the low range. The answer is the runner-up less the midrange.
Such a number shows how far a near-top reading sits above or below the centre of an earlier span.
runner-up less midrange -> -1.4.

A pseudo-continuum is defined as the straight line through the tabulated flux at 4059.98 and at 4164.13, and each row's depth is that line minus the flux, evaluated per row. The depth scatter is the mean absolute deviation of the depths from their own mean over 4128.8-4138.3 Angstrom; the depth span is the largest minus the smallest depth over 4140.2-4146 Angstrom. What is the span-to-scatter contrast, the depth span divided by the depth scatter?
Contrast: 2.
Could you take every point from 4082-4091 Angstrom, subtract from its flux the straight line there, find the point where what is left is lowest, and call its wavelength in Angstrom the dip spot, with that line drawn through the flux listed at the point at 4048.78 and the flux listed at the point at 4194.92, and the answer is 4086.24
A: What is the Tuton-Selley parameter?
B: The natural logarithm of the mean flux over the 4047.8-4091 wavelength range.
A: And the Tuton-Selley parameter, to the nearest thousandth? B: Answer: 3.695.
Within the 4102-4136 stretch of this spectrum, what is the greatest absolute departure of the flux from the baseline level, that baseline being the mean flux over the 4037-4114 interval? 3.5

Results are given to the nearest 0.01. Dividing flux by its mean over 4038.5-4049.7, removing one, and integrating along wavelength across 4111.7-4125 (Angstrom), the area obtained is -0.34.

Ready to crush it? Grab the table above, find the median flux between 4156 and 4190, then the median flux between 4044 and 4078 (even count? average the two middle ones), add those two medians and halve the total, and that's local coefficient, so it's 38.58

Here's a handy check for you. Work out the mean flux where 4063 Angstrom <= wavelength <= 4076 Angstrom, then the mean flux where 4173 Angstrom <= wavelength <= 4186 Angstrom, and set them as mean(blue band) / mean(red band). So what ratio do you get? 1.11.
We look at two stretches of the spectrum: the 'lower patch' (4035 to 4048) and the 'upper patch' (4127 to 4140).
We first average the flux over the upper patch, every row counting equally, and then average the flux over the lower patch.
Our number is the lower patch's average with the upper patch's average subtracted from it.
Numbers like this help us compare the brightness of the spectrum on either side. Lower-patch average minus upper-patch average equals 1.7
